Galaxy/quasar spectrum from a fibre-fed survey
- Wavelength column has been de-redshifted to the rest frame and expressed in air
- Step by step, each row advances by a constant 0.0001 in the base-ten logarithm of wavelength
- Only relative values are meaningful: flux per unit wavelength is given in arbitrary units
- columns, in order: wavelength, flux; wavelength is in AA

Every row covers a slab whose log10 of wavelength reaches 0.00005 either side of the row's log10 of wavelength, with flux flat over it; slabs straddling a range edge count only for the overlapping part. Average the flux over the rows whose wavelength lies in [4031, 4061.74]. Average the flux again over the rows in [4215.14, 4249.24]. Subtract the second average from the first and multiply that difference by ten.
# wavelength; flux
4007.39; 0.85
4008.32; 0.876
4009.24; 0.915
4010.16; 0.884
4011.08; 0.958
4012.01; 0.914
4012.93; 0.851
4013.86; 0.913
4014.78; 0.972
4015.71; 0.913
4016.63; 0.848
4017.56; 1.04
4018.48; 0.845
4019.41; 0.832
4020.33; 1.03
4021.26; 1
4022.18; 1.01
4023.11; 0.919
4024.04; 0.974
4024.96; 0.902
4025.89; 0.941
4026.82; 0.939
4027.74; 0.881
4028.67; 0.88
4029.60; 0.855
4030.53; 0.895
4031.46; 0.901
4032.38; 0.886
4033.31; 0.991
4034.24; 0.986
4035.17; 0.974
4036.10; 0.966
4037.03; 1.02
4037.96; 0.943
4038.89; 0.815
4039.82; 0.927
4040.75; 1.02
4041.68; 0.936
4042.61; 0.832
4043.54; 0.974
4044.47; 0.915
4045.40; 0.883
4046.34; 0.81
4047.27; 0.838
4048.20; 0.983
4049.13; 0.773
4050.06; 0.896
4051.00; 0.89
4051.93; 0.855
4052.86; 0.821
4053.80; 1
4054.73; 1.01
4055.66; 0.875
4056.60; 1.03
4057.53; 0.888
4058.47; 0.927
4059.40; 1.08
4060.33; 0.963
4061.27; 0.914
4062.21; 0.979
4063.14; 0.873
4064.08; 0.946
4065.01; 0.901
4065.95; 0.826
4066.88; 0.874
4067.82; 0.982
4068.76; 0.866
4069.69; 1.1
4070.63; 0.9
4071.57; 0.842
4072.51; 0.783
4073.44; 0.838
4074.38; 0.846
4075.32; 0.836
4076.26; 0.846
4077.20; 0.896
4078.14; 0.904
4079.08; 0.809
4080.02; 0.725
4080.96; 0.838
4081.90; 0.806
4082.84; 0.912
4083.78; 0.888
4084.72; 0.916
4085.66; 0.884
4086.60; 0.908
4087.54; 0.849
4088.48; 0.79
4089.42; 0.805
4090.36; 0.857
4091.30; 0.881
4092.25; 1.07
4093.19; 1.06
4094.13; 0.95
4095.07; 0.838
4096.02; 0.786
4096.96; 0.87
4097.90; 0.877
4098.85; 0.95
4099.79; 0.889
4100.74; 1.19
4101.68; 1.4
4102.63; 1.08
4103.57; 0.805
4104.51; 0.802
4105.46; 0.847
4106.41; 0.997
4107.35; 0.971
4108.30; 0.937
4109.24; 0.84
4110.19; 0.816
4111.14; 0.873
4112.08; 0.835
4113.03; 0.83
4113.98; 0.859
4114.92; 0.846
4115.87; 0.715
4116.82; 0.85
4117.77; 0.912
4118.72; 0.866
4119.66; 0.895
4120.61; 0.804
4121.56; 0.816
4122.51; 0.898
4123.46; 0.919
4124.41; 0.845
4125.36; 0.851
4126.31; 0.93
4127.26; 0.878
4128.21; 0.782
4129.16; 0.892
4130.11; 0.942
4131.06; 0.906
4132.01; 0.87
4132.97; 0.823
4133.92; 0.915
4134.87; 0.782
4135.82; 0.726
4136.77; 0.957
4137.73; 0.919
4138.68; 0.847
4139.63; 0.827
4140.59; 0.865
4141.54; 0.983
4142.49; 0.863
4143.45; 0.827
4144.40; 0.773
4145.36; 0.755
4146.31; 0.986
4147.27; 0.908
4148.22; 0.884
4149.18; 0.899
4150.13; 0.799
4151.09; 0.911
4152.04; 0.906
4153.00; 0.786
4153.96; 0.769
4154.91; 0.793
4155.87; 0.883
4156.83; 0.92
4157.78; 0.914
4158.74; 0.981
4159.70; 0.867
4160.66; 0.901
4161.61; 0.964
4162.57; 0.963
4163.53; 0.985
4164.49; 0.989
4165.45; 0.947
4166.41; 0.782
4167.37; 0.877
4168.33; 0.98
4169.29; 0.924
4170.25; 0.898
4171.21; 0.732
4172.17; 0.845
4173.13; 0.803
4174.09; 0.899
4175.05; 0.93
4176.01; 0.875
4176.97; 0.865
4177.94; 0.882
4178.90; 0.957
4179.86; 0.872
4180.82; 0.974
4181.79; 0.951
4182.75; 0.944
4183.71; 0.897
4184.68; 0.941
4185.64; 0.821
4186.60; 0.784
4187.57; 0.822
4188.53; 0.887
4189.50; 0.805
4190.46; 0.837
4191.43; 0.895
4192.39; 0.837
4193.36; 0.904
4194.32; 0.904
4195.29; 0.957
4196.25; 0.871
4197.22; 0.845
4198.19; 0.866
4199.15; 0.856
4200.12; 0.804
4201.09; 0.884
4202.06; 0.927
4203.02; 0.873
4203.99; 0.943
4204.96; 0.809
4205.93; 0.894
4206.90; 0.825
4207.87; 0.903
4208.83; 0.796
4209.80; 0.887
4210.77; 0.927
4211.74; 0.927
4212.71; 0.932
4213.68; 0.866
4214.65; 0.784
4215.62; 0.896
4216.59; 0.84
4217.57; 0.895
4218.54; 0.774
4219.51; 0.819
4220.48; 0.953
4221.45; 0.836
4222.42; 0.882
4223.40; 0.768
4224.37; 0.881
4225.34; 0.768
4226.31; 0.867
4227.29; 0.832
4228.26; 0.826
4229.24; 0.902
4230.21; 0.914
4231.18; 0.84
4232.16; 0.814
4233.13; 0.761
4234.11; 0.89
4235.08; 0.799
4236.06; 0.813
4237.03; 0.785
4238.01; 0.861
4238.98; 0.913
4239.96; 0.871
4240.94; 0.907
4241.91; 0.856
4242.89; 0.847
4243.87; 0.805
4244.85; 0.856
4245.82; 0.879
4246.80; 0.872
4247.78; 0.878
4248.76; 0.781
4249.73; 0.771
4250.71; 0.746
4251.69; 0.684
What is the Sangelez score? 0.77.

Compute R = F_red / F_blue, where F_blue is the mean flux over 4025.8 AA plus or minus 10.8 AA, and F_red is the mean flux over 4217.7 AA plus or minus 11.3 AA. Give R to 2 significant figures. 0.92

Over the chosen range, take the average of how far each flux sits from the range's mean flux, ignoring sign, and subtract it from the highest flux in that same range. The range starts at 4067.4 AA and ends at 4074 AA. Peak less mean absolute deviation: 1.02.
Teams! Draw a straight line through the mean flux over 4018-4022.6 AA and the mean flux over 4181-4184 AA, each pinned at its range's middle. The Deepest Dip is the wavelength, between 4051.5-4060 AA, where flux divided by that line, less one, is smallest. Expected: 4052.86 AA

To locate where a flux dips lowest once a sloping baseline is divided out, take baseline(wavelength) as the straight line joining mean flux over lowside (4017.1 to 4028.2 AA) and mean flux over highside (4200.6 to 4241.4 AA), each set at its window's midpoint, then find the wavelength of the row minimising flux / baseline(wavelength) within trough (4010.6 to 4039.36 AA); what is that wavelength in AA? 4038.89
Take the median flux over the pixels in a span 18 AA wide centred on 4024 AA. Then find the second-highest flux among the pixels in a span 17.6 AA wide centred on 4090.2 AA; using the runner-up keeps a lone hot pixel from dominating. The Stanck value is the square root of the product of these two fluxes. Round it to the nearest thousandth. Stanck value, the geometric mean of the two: 0.978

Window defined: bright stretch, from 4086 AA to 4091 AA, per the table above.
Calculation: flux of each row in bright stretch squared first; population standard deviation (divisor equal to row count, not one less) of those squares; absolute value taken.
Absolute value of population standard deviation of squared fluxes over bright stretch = 0.071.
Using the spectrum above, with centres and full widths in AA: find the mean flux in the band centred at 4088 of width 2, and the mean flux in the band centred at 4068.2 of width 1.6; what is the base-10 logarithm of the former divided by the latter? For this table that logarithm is -0.052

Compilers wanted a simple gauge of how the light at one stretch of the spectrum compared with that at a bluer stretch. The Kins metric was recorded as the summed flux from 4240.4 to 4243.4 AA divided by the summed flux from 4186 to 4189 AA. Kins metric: 1.05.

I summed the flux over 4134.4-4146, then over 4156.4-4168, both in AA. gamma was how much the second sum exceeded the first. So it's 1.0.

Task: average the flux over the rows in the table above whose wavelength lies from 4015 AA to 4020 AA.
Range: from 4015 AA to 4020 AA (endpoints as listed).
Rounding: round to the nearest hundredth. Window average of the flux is 0.90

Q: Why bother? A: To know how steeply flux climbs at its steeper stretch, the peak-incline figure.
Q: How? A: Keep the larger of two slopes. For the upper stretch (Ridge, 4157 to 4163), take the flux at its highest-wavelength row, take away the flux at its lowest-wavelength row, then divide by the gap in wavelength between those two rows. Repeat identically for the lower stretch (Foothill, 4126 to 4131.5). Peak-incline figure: 0.010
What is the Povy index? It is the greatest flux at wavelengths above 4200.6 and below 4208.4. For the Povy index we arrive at 0.943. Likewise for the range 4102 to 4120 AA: 1.08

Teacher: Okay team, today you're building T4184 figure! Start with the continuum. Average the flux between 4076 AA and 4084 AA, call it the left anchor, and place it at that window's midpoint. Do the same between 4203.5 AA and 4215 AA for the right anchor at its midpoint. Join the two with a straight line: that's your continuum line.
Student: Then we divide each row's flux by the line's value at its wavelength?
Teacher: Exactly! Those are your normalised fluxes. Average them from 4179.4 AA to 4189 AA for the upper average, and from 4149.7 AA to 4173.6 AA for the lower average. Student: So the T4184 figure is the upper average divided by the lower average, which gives 1.00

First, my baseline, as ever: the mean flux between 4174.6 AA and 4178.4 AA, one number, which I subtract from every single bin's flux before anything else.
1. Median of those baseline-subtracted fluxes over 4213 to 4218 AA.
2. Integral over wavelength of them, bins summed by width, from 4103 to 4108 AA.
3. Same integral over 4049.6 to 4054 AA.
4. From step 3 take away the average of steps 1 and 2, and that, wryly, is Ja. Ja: 0.0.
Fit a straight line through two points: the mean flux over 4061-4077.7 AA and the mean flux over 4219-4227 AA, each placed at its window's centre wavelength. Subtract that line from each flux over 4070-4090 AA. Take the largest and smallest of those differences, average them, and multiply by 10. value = -0.67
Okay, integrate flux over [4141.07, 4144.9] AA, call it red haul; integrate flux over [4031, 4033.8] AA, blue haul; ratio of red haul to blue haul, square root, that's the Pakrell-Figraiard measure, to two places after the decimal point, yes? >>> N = 1.13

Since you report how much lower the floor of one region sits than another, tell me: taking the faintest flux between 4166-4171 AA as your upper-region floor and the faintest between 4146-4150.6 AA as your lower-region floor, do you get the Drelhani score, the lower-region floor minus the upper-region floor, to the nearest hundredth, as 0.02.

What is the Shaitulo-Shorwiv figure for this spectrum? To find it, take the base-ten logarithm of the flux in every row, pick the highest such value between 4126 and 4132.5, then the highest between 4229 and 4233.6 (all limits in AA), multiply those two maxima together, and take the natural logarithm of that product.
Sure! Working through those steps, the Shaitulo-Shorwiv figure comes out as -6.9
